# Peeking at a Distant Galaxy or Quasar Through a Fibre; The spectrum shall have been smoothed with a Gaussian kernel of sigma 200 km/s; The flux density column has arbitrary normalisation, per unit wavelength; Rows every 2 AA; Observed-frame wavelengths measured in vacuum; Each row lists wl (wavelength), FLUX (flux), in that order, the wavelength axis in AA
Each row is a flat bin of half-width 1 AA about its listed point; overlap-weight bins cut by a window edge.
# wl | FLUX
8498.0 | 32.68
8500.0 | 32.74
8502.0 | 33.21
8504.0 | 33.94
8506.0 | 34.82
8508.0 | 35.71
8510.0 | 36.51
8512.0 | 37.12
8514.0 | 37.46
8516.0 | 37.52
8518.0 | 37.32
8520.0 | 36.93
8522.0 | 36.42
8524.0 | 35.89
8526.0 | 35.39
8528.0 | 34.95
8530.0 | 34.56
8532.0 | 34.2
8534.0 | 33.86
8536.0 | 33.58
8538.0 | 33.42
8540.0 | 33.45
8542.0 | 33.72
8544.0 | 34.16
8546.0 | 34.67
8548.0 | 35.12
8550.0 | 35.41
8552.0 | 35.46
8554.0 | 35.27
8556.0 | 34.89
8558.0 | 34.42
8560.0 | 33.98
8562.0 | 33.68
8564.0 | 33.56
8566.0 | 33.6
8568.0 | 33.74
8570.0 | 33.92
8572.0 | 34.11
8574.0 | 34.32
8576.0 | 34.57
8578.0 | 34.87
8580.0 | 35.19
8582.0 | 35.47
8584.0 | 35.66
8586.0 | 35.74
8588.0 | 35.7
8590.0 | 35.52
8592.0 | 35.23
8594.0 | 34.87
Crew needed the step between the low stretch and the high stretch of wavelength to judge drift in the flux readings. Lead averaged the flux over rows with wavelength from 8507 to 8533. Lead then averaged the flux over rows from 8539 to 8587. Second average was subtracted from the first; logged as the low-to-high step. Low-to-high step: 1.61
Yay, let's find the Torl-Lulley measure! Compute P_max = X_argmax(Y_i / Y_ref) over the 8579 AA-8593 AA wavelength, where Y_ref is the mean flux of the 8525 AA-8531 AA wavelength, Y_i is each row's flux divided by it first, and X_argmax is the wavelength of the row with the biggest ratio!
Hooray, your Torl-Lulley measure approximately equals 8586.0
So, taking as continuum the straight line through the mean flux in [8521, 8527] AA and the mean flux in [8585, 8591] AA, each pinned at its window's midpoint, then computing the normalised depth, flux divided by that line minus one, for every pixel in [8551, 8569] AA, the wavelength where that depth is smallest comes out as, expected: 8564.0 AA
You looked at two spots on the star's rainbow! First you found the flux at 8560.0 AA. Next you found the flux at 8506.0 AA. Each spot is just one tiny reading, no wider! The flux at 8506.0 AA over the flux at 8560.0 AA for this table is 1.02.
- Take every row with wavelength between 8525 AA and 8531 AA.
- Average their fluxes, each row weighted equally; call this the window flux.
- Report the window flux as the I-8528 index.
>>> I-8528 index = 35.0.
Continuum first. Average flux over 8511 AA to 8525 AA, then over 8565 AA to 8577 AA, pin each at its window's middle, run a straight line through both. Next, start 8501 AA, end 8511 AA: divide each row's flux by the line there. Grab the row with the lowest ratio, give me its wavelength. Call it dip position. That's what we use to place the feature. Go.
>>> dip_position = 8502.0 AA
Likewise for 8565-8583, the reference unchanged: 8566.0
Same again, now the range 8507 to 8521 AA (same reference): 8508.0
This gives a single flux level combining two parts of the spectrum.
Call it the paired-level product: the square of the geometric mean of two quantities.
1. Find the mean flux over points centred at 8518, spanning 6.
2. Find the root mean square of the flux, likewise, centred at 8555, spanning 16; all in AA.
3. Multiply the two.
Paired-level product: 1296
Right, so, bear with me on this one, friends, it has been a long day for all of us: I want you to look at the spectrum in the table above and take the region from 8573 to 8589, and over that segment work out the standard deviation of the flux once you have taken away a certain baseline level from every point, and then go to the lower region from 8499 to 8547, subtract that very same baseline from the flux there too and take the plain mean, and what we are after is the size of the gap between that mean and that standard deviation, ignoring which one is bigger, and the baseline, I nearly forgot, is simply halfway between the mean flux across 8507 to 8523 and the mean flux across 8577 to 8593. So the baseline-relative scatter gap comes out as 1.6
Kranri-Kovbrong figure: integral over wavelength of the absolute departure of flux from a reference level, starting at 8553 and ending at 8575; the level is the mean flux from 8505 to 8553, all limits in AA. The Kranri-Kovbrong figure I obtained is 26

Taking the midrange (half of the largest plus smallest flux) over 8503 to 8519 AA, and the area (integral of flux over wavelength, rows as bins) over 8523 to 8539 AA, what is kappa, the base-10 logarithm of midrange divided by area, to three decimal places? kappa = -1.189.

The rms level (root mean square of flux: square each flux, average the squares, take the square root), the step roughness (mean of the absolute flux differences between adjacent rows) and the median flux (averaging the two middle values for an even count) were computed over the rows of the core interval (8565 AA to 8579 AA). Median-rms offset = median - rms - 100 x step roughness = -21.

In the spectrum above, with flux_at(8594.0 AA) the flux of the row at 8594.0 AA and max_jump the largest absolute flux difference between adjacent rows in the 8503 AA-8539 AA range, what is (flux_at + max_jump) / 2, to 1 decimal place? 17.9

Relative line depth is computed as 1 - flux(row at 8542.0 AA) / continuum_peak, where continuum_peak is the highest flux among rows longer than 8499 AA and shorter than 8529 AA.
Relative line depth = 0.10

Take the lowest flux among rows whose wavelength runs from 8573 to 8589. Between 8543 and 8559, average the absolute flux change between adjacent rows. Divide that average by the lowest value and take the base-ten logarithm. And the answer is -2.01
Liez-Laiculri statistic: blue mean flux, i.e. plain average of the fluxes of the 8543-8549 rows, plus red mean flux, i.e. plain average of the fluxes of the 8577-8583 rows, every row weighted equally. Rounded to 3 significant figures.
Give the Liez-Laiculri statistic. 69.8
